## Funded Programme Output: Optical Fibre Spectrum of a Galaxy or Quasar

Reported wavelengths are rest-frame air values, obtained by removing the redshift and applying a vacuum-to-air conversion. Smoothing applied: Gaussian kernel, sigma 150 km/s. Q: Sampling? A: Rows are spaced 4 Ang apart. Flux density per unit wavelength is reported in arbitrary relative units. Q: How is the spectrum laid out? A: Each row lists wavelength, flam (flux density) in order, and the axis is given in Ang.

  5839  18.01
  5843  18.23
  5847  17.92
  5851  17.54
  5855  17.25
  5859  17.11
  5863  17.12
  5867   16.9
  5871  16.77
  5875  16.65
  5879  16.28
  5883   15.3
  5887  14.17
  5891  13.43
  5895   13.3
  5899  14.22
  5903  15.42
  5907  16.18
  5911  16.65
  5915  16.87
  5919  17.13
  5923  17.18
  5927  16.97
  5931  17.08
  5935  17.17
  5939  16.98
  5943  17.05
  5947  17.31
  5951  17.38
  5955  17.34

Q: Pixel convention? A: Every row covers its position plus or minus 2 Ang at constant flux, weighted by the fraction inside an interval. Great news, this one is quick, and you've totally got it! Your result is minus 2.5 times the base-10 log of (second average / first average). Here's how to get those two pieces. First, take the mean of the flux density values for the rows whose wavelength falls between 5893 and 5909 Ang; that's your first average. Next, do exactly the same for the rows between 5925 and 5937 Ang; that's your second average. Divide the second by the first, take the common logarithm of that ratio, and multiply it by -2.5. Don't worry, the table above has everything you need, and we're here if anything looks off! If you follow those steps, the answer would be -0.16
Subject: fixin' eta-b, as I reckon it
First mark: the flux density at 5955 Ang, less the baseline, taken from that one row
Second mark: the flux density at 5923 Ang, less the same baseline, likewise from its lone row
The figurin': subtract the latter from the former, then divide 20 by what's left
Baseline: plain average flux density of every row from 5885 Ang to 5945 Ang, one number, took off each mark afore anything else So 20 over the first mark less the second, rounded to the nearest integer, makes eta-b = 125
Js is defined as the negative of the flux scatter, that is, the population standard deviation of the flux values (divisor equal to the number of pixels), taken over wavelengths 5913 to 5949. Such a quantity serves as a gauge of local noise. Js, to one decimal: -0.1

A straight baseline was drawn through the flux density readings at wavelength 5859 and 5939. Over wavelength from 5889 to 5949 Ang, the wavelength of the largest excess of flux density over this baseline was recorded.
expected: 5947 Ang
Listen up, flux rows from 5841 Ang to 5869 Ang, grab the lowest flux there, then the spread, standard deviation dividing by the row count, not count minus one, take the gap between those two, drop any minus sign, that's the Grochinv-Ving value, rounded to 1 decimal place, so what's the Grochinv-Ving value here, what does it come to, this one 16.5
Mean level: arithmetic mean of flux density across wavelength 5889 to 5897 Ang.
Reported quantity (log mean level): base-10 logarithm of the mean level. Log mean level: 1.13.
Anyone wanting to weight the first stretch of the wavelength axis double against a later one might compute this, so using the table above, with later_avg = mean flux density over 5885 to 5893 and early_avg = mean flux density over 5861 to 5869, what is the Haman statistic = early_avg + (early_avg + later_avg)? 48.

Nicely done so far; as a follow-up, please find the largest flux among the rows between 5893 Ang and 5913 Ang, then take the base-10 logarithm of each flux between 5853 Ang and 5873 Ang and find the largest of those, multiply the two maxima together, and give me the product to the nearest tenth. 20.6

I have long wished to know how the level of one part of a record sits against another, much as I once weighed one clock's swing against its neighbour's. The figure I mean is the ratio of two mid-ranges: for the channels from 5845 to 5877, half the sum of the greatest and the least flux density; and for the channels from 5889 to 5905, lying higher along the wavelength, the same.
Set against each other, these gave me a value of 1.20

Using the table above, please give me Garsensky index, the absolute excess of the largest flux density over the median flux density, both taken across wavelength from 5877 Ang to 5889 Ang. 0.98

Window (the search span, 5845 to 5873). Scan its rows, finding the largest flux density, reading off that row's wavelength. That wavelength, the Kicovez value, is 5847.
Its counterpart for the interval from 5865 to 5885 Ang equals 5867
